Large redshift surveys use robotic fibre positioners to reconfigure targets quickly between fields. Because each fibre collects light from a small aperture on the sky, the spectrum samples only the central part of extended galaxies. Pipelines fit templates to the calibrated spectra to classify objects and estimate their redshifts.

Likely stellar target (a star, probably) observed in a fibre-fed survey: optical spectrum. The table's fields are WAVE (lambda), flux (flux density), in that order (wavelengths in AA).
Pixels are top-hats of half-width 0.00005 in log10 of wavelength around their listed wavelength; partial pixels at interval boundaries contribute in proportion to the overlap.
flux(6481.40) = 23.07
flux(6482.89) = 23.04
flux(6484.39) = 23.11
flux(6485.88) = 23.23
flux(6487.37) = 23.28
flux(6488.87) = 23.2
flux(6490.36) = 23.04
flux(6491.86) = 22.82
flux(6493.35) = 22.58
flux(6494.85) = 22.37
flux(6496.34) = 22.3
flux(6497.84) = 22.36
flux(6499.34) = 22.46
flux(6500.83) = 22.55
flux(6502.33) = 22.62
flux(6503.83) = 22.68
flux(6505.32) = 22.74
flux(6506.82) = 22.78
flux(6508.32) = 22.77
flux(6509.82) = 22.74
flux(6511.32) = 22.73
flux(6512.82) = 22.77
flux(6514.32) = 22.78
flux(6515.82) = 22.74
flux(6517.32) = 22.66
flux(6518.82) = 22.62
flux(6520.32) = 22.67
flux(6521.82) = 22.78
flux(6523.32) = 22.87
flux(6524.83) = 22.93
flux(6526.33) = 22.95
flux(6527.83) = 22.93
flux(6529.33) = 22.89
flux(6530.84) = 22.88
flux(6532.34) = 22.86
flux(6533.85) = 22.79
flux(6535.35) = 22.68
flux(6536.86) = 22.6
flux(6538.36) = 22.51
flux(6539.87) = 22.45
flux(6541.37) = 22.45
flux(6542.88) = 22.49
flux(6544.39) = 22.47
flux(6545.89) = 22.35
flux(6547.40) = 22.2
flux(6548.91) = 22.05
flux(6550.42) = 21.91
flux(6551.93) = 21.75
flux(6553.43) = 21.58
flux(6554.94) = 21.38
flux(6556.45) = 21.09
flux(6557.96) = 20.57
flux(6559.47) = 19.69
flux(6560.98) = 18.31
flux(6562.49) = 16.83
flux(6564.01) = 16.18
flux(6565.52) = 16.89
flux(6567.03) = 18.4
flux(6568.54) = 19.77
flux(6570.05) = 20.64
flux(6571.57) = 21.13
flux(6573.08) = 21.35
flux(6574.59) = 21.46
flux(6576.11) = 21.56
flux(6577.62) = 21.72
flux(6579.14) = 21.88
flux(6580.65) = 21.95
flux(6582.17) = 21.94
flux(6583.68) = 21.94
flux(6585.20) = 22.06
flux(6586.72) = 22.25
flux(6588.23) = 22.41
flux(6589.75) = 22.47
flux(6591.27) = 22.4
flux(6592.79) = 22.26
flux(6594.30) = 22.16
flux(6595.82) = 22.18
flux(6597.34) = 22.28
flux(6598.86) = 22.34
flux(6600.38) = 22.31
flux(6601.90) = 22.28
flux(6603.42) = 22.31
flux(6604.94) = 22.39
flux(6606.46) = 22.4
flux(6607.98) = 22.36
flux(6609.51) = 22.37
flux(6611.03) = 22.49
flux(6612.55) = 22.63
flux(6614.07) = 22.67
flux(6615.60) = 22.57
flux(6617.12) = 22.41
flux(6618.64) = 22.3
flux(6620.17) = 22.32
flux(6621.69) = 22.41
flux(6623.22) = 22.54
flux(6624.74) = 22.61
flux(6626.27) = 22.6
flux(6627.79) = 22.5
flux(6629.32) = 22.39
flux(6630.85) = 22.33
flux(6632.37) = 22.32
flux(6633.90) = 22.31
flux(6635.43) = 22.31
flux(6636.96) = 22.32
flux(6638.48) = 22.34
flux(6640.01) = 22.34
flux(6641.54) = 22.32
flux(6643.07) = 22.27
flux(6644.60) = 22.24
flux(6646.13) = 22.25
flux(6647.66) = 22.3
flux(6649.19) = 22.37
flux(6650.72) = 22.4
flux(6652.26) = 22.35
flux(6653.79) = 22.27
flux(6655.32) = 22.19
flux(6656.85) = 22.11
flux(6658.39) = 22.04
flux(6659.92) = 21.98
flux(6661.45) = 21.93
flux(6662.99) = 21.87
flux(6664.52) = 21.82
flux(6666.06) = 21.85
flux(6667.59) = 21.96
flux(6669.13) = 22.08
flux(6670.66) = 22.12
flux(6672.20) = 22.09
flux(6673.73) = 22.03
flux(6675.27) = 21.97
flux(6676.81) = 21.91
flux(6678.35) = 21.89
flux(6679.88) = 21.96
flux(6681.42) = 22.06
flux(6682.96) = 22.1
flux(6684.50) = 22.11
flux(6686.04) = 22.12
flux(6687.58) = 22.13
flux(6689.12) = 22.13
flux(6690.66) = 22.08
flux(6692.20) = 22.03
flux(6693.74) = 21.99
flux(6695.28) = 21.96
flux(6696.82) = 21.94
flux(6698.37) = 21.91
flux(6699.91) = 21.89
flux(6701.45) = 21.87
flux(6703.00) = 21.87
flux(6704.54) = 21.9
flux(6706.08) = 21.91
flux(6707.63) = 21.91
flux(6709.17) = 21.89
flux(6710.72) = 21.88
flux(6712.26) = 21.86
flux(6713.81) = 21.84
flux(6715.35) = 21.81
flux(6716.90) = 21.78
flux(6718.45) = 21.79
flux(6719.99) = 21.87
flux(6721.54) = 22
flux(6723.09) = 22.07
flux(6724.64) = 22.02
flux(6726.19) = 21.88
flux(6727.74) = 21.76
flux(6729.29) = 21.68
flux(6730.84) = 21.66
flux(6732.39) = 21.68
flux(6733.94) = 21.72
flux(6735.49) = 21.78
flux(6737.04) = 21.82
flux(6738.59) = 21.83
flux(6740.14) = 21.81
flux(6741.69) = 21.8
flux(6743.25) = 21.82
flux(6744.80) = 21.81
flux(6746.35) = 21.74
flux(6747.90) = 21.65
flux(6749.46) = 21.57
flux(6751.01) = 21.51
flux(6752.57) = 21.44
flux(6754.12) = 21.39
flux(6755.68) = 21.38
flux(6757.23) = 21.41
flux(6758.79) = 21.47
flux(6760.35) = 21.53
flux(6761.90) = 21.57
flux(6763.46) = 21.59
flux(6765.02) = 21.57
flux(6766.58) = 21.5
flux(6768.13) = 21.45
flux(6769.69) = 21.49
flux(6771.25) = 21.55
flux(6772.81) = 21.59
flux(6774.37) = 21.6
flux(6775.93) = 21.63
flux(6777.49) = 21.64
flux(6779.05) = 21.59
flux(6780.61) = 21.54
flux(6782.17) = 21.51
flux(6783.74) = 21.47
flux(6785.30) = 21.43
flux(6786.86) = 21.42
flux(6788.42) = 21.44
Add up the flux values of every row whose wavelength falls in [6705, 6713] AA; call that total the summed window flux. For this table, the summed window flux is 109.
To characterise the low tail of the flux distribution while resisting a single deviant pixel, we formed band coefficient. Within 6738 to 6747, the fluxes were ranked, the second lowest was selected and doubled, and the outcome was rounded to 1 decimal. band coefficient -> 43.6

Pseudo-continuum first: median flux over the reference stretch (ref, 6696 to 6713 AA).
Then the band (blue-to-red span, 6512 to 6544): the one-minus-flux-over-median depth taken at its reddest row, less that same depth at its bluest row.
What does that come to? 0.0128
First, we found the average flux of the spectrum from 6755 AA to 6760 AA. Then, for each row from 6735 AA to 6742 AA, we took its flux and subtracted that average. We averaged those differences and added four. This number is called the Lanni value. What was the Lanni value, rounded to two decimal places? 4.39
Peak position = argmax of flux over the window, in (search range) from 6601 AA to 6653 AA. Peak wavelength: 6614.07 AA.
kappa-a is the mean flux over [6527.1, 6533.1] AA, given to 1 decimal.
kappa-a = 22.9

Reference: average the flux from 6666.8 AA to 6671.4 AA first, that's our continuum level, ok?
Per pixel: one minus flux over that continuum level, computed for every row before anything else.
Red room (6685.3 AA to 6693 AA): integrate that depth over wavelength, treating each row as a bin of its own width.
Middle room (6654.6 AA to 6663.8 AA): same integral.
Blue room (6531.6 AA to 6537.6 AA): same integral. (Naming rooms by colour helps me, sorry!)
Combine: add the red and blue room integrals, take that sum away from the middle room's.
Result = 0.21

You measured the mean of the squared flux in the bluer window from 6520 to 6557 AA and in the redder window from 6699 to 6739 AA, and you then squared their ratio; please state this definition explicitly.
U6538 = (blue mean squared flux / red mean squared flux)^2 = 1.11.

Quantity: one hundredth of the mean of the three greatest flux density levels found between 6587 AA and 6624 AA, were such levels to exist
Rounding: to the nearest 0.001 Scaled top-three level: 0.226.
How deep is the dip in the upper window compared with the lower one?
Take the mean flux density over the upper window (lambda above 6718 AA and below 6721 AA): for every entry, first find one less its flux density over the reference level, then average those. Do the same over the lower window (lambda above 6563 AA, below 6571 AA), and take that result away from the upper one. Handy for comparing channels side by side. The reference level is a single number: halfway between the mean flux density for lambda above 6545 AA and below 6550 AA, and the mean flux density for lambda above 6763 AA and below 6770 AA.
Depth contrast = -0.16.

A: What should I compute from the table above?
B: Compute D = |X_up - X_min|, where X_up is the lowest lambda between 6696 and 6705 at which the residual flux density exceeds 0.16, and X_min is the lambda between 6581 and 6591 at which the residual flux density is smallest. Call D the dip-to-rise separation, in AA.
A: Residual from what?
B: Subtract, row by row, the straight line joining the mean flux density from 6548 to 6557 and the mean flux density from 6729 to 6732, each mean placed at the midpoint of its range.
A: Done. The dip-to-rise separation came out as 113.1 AA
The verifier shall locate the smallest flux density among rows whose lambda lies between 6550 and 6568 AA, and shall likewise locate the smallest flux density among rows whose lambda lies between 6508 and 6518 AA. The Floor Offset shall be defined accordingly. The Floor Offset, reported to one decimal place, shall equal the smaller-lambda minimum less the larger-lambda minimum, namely 6.5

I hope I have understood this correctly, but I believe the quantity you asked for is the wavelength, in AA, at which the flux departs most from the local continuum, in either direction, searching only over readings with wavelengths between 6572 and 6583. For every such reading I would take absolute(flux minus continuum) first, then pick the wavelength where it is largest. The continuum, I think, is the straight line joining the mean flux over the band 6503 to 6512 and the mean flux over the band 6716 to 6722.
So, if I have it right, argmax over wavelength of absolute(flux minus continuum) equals 6573.08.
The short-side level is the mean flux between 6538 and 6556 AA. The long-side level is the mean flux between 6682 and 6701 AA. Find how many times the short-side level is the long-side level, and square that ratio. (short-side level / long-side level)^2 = 1.01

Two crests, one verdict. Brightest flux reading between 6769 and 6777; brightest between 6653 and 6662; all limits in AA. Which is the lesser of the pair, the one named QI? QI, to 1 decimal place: 21.6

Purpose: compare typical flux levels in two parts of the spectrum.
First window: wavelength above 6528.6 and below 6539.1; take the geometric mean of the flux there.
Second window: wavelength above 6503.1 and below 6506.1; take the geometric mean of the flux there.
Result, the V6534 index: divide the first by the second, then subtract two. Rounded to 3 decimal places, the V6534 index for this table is -0.999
